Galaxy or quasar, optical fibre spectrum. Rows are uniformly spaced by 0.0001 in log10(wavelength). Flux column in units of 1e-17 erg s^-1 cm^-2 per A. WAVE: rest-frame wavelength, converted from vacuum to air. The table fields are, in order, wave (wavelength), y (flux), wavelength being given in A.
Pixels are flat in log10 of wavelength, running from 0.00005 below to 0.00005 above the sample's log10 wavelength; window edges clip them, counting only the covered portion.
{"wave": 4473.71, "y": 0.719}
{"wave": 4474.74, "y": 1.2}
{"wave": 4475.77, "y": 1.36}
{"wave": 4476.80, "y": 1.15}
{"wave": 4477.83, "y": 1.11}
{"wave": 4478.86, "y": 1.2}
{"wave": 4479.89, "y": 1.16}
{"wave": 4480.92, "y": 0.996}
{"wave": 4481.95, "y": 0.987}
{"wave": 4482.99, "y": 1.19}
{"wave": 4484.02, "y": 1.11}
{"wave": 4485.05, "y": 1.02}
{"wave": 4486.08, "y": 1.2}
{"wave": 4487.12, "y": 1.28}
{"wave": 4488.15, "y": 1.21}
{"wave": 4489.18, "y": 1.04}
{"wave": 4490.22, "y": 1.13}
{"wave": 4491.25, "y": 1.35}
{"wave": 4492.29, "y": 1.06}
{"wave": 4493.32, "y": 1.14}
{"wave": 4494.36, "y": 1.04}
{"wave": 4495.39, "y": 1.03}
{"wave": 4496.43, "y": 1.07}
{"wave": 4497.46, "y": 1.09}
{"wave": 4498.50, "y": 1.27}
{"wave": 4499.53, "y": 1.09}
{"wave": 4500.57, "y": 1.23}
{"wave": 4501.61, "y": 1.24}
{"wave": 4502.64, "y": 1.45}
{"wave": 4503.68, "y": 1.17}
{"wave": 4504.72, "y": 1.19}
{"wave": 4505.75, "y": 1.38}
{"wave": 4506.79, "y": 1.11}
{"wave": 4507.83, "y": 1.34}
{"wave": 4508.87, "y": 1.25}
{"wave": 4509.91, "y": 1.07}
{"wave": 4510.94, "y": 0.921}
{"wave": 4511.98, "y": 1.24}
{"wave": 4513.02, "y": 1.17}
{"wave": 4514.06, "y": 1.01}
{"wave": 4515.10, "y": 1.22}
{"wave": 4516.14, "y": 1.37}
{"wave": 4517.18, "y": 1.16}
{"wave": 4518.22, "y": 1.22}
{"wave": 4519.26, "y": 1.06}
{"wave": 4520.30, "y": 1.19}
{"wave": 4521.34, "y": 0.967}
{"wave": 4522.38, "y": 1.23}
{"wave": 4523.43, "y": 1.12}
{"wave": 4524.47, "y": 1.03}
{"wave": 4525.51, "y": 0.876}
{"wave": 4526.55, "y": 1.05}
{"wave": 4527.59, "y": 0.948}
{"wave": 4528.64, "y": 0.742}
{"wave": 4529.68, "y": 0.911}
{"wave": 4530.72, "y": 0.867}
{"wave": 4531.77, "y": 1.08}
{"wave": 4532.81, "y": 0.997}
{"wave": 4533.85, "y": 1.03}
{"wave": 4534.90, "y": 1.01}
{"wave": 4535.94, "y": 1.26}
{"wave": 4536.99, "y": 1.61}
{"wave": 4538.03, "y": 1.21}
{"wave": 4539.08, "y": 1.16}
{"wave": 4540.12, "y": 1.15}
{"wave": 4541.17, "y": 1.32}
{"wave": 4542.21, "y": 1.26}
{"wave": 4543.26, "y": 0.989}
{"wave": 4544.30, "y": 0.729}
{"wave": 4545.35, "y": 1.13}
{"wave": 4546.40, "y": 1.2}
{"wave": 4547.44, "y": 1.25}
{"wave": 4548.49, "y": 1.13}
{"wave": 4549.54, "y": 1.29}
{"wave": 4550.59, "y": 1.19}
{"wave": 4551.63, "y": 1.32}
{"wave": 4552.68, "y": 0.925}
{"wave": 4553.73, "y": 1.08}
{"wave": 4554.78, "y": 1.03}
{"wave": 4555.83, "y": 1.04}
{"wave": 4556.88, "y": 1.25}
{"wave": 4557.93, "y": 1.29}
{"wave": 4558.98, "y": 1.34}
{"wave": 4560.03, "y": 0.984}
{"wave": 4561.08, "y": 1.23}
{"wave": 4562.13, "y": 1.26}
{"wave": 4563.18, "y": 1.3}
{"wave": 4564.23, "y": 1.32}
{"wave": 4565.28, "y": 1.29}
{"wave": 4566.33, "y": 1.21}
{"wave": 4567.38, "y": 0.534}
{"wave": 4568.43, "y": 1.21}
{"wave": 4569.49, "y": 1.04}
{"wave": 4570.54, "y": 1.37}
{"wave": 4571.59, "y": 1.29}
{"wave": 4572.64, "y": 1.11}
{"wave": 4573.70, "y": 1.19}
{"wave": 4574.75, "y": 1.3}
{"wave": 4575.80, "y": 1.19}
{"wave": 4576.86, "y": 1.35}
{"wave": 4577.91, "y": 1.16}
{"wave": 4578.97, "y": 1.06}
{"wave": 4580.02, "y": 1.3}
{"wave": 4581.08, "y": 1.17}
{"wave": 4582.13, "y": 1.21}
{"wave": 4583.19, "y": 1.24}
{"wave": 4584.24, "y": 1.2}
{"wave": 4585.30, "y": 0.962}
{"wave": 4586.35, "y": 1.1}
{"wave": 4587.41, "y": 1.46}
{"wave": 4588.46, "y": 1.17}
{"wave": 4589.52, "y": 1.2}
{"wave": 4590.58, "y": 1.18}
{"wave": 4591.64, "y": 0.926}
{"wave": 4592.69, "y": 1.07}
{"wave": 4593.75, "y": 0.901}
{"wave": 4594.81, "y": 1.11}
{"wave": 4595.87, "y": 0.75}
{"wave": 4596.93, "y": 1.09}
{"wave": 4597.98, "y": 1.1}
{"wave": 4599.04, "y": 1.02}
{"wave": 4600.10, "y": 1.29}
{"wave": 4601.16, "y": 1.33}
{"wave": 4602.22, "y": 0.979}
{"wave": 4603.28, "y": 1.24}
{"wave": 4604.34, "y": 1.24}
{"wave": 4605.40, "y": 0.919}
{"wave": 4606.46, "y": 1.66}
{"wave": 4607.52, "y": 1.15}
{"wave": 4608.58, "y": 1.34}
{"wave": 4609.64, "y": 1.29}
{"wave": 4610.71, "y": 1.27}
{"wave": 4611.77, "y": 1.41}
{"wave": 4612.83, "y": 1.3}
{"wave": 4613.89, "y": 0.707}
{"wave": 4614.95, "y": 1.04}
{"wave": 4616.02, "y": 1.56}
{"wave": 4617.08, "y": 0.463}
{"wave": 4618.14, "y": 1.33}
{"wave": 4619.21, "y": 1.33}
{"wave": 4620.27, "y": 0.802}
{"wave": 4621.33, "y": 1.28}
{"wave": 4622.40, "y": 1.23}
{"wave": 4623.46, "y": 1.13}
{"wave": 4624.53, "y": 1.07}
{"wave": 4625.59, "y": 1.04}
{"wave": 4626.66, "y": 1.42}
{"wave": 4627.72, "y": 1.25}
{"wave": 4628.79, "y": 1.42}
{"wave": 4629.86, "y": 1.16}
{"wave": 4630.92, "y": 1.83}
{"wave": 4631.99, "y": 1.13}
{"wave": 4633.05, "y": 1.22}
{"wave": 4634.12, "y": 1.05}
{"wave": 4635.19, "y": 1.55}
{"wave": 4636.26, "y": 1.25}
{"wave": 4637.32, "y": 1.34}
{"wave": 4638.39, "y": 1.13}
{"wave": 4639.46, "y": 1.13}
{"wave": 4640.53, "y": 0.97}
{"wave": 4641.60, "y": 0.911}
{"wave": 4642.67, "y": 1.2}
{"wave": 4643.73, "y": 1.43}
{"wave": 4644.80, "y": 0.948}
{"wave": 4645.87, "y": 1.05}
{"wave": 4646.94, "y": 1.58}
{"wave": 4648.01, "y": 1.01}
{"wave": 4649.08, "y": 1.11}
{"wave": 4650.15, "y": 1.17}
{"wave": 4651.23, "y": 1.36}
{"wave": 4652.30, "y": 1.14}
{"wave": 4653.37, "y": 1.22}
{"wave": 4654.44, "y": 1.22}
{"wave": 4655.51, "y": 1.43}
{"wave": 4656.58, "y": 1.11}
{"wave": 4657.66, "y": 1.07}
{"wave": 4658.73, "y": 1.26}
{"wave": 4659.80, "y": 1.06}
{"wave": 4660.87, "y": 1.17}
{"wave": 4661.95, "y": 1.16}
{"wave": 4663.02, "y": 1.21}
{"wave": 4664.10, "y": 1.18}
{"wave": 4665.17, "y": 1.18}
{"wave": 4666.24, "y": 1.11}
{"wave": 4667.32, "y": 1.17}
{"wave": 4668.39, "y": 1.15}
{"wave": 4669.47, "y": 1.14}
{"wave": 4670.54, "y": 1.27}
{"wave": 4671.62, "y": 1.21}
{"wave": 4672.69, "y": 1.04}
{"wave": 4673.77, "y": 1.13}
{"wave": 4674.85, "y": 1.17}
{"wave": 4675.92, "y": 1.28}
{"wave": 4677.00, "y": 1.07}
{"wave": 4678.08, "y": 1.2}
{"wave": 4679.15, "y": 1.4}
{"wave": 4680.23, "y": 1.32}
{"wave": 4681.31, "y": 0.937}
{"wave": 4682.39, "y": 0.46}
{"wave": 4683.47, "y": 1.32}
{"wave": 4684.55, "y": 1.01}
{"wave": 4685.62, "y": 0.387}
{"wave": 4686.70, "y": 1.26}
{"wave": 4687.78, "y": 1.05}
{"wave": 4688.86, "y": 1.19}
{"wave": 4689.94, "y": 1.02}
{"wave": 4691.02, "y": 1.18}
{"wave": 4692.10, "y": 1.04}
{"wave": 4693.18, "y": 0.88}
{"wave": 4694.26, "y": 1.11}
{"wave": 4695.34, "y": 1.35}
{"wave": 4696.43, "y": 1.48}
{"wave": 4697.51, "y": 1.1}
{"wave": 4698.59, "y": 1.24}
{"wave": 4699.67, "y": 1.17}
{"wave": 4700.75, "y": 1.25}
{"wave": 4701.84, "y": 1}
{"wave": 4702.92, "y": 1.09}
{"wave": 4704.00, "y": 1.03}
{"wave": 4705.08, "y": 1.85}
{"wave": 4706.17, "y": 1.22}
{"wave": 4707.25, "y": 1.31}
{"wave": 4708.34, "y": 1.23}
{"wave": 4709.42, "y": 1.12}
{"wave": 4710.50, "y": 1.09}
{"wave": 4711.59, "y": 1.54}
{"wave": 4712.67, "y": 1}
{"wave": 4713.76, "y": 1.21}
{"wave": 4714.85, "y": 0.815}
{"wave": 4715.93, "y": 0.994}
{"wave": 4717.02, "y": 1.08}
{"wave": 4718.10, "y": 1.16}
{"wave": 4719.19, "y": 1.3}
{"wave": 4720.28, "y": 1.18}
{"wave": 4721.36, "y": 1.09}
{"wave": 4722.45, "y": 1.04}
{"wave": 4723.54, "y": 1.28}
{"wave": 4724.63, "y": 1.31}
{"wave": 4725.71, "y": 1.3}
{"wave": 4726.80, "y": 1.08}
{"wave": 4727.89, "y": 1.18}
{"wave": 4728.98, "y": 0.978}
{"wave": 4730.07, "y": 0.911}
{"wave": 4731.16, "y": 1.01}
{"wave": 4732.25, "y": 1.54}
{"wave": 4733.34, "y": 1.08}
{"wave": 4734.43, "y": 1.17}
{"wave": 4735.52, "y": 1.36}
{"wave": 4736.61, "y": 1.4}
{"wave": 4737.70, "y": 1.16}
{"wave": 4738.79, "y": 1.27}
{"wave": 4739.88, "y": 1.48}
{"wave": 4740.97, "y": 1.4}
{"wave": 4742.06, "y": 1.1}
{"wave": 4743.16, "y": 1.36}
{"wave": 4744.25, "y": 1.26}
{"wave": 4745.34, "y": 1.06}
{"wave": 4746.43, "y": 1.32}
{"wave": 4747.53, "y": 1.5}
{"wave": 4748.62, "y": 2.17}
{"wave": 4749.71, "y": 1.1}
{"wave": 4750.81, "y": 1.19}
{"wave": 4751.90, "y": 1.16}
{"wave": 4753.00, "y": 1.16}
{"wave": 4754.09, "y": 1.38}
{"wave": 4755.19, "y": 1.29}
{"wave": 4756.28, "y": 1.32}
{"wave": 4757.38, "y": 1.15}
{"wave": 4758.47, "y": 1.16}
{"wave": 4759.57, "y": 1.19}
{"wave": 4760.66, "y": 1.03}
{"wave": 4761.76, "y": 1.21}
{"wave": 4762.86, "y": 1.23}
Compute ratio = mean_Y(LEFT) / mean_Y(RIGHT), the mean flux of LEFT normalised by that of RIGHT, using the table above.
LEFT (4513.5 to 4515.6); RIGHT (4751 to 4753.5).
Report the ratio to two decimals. 0.96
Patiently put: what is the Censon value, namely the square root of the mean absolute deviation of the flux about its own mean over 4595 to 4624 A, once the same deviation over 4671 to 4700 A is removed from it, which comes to 0.19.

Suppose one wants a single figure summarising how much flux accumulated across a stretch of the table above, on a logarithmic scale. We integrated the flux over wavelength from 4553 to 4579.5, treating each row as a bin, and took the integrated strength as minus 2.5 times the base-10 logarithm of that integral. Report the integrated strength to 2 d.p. -3.73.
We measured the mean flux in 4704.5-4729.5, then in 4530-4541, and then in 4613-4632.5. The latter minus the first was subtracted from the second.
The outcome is 1.15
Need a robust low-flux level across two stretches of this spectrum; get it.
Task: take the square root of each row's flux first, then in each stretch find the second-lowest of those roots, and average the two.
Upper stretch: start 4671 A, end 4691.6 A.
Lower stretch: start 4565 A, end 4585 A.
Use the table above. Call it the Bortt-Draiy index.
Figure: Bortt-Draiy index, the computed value 0.85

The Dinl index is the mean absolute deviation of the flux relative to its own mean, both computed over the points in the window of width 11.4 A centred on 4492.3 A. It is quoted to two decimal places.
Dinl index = 0.08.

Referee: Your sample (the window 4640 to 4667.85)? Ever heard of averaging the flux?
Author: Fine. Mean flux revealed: 1.17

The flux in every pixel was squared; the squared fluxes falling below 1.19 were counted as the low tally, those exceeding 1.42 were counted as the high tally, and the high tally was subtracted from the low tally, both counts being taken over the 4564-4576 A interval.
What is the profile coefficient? -5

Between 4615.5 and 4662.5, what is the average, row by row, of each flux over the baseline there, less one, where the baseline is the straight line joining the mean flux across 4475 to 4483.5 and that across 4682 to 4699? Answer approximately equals 0.10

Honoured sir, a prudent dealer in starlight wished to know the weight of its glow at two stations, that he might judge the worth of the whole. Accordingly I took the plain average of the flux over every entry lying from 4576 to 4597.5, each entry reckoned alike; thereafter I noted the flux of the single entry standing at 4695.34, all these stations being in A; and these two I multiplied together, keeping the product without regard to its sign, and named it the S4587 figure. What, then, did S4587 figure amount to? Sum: 1.53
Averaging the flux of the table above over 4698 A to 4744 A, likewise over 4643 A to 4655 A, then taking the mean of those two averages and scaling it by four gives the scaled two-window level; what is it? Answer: 4.81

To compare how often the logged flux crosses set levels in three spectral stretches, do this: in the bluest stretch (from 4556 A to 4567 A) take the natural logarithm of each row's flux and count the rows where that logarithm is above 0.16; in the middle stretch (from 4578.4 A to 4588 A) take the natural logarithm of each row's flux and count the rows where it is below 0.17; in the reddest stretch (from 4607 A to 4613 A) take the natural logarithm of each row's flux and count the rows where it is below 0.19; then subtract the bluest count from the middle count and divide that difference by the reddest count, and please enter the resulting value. -5.0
